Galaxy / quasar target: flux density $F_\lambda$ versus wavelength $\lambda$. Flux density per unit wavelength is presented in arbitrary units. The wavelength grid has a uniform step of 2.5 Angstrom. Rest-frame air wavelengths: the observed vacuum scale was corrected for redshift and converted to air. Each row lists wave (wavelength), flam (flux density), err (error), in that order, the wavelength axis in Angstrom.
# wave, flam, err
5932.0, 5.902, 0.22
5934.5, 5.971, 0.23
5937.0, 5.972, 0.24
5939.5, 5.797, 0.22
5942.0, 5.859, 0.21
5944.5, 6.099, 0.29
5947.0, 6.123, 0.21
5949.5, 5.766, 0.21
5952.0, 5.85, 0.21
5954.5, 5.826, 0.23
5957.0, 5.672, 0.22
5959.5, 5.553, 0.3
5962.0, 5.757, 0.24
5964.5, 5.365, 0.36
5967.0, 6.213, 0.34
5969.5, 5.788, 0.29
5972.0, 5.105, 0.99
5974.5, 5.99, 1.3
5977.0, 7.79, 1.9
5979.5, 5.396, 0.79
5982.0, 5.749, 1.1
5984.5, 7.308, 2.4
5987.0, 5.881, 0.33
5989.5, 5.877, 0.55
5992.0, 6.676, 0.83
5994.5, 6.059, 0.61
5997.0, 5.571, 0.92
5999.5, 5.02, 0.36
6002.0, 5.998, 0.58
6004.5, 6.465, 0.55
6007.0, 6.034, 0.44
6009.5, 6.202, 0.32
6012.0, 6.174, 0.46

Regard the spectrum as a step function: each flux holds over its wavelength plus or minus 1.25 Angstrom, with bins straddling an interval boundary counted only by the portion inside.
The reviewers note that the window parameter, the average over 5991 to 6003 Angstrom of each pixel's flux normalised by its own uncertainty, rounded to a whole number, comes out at 10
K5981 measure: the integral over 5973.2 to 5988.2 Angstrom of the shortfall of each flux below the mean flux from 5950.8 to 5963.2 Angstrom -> -9.3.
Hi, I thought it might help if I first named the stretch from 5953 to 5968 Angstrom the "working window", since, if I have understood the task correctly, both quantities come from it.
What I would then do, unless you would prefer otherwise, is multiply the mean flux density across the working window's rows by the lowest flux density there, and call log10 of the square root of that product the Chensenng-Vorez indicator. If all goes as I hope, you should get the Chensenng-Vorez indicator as 0.744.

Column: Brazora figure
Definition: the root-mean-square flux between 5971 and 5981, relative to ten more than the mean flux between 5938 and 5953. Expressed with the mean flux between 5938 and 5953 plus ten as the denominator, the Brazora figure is 0.387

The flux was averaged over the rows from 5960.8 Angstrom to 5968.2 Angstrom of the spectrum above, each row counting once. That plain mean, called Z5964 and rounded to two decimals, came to 5.78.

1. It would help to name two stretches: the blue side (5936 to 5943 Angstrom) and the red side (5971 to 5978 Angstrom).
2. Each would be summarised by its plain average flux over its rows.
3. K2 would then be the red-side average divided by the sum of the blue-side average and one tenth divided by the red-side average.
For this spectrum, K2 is 1.07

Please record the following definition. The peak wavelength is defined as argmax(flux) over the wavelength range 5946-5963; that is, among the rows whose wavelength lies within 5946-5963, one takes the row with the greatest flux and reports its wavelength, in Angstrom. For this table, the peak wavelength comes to 5947.0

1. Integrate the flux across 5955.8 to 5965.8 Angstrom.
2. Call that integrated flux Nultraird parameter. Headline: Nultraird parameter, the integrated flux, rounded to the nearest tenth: 55.9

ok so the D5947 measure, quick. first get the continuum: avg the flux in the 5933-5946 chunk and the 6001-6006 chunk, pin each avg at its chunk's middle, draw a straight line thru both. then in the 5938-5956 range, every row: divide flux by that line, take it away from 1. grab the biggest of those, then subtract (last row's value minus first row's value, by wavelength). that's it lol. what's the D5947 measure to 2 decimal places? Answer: 0.03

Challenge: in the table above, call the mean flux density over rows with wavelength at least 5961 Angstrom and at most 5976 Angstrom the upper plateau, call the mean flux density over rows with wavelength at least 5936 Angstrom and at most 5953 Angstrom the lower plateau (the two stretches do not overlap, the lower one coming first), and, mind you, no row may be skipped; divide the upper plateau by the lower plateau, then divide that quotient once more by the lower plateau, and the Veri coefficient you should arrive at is 0.163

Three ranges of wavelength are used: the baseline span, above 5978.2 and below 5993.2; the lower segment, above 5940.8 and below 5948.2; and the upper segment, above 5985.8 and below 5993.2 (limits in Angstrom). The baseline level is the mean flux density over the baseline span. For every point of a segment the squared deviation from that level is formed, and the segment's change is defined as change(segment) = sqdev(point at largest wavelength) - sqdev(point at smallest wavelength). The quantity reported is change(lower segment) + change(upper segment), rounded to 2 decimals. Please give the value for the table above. 0.12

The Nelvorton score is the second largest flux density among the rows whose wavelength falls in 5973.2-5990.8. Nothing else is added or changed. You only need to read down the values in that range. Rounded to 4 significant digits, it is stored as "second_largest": 7.308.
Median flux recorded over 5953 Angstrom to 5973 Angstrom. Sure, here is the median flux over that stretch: 5.7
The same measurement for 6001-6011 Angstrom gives 6.1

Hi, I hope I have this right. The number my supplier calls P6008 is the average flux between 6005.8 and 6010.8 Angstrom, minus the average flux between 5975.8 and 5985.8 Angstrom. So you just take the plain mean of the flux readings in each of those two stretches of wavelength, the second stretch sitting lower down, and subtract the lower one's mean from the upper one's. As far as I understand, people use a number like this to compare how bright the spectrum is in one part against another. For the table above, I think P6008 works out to -0.4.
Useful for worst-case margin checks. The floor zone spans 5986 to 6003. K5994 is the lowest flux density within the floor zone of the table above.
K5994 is 5.02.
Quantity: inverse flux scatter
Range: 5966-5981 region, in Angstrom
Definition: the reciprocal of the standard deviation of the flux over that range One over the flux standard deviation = 1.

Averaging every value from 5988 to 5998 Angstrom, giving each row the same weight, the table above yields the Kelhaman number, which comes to 6.05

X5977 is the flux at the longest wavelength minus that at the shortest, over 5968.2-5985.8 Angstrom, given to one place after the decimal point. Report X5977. 1.5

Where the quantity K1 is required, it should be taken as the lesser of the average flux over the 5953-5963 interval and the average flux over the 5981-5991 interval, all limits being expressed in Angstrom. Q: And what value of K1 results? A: 5.70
